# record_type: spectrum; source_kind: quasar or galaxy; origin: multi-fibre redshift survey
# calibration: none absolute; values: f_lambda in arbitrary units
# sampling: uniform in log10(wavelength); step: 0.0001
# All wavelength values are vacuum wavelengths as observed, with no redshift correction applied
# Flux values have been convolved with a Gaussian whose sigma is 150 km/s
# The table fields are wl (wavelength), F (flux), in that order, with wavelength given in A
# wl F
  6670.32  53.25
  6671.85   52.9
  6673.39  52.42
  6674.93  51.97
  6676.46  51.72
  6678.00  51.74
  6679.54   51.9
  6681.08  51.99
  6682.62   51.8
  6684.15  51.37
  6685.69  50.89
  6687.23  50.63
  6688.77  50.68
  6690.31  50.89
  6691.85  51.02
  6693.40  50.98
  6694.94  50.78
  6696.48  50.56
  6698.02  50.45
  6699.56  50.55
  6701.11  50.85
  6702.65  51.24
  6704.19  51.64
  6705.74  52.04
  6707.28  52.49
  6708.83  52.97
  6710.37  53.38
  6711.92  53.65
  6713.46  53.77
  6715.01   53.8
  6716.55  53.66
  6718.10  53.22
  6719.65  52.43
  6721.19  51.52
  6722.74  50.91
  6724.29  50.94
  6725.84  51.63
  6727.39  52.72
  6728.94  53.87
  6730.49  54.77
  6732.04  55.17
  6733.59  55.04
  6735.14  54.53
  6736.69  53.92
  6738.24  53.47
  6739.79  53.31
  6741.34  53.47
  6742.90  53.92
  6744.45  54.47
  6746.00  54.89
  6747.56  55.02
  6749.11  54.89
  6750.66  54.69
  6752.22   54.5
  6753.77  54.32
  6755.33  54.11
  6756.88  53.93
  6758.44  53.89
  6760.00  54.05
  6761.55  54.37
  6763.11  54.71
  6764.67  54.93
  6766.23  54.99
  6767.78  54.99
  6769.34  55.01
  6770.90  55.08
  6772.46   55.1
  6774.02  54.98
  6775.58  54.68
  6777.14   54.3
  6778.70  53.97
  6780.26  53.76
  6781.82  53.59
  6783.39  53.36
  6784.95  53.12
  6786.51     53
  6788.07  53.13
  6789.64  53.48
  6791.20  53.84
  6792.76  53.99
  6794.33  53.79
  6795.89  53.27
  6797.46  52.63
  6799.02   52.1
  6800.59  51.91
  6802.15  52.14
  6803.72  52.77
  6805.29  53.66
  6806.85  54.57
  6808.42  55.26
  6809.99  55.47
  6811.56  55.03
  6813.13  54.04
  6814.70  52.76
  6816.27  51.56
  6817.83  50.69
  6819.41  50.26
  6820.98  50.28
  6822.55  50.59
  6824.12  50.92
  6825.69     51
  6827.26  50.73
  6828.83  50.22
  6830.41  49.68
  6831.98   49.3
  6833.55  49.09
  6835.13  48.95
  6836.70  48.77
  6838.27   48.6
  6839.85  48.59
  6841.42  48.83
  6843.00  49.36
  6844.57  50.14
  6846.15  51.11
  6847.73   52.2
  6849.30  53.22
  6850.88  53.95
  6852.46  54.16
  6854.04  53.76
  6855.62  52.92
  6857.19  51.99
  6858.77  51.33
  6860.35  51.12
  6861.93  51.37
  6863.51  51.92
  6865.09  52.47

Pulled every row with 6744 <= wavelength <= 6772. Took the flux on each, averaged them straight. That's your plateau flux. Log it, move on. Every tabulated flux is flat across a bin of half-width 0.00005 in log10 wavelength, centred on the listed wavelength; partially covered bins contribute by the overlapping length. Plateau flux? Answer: 54.6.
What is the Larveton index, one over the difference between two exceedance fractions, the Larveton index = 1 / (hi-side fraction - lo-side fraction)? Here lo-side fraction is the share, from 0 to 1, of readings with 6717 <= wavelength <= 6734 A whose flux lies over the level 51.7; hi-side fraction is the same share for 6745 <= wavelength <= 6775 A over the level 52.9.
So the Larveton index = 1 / 3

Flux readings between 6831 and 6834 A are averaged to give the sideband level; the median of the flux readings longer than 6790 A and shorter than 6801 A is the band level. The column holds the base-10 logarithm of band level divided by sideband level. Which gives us 0.03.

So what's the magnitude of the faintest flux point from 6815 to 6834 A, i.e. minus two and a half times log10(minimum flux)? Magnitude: -4.23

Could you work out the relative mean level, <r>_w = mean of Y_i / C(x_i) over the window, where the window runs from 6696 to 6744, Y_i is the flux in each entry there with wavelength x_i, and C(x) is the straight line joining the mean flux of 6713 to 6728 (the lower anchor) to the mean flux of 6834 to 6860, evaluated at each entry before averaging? 1.01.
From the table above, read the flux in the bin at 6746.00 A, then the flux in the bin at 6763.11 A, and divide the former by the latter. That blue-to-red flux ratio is 1.00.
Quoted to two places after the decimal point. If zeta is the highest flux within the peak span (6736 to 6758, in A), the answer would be 55.02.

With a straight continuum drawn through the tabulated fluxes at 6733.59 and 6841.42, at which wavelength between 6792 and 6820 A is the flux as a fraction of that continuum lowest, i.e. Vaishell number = 6819.41 A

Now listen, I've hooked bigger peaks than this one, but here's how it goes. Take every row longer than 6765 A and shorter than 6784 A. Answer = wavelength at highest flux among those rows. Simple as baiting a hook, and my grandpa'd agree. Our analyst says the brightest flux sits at 6772.46 A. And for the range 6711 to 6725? 6715.01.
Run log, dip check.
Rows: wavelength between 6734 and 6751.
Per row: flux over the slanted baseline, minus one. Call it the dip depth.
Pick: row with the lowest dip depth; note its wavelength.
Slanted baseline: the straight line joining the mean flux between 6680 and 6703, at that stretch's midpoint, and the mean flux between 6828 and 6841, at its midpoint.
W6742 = 6739.79 A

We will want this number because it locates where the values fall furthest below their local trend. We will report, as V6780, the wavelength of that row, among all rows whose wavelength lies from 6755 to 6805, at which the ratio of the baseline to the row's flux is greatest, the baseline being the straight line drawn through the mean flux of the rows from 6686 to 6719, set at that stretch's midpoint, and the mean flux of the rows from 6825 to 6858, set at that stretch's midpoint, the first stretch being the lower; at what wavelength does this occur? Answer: 6800.59 A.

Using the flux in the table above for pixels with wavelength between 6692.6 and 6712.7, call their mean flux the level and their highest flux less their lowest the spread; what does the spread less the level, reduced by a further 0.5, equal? -49.0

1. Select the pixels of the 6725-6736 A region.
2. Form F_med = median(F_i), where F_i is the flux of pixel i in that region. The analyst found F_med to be 54.5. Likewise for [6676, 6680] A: 51.7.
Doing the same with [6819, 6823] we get 50.3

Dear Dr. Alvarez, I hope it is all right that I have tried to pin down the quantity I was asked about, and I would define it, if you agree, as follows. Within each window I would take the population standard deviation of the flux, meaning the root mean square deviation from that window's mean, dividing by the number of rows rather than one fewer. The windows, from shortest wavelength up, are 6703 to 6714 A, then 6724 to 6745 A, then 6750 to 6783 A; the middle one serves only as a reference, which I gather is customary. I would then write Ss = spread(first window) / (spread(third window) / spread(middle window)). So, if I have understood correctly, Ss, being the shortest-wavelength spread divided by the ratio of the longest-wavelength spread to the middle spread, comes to 1.9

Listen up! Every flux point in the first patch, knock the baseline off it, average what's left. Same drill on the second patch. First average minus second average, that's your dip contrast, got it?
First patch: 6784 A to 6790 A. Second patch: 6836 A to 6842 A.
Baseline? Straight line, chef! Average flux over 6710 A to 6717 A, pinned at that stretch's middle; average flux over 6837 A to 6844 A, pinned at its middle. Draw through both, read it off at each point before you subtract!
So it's 3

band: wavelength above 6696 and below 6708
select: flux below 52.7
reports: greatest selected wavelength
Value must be 6707.28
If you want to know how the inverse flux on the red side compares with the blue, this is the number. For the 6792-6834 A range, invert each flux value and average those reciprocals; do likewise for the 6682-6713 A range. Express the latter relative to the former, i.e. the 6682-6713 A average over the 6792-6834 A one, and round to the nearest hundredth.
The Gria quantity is 1.01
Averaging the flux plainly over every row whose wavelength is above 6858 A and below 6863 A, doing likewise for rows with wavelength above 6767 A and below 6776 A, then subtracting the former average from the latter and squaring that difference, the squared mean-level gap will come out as 14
